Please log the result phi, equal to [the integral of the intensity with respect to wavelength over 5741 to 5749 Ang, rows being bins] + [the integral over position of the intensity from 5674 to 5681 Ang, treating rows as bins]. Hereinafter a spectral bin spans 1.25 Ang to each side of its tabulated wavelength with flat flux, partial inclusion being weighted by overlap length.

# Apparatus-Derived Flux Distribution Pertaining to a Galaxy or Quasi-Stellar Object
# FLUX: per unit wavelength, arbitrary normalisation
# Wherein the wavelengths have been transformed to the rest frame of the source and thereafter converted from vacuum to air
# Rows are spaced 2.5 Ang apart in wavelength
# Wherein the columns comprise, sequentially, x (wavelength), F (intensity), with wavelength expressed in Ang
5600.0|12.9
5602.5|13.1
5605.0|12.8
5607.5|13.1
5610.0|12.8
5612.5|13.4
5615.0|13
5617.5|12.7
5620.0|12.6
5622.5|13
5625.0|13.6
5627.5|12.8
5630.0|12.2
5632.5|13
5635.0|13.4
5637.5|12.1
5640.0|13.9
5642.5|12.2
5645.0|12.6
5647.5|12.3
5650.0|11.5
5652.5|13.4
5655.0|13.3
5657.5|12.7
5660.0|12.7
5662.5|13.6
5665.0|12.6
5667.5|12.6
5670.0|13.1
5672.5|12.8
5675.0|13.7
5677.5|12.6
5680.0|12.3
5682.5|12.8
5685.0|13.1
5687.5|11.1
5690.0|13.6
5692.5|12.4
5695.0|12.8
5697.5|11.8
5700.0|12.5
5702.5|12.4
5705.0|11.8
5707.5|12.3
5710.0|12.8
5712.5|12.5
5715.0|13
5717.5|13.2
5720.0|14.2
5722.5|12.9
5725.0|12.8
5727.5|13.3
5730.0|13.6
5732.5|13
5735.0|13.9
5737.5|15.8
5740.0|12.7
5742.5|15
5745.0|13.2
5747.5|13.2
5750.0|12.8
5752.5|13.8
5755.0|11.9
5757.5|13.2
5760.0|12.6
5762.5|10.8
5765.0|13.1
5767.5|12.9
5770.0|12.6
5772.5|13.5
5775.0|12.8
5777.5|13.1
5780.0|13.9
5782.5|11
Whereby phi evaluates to 200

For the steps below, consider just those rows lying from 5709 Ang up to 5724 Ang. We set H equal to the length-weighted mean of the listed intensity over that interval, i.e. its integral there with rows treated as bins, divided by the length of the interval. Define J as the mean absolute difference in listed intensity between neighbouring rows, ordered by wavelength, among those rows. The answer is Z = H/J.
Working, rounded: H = 13.1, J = 0.7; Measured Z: 20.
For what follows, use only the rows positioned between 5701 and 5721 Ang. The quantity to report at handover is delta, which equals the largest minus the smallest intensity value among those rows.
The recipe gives 2.4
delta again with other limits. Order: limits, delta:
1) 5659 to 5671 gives 1.0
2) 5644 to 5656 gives 1.9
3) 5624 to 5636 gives 1.4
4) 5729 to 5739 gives 2.8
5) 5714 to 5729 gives 1.4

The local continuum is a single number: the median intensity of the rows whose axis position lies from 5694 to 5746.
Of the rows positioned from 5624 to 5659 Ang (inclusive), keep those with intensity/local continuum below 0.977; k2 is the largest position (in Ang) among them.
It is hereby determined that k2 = 5650.0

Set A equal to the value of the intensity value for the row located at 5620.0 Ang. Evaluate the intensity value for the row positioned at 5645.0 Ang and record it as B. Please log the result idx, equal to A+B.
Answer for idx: 25.2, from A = 12.6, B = 12.6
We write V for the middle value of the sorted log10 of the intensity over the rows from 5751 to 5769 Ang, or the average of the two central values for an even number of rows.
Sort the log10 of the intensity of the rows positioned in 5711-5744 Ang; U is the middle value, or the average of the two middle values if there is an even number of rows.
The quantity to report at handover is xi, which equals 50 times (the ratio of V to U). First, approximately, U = 1.12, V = 1.11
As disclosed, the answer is 49.6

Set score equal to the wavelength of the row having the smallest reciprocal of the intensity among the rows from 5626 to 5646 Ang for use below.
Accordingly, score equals 5640.0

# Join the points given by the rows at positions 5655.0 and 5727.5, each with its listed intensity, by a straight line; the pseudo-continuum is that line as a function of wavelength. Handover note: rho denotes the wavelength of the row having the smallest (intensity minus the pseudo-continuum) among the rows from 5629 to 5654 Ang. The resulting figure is 5650.0 Ang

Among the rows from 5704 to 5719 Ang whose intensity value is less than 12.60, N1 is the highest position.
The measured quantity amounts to 5712.5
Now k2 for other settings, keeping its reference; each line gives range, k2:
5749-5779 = 5770.0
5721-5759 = 5755.0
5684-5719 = 5712.5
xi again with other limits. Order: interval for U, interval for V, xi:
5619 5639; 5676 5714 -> 49.4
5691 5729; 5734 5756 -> 50.6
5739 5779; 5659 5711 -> 49.4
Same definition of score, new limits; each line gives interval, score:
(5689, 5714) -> 5690.0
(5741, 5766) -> 5742.5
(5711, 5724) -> 5720.0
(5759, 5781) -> 5780.0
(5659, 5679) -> 5675.0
